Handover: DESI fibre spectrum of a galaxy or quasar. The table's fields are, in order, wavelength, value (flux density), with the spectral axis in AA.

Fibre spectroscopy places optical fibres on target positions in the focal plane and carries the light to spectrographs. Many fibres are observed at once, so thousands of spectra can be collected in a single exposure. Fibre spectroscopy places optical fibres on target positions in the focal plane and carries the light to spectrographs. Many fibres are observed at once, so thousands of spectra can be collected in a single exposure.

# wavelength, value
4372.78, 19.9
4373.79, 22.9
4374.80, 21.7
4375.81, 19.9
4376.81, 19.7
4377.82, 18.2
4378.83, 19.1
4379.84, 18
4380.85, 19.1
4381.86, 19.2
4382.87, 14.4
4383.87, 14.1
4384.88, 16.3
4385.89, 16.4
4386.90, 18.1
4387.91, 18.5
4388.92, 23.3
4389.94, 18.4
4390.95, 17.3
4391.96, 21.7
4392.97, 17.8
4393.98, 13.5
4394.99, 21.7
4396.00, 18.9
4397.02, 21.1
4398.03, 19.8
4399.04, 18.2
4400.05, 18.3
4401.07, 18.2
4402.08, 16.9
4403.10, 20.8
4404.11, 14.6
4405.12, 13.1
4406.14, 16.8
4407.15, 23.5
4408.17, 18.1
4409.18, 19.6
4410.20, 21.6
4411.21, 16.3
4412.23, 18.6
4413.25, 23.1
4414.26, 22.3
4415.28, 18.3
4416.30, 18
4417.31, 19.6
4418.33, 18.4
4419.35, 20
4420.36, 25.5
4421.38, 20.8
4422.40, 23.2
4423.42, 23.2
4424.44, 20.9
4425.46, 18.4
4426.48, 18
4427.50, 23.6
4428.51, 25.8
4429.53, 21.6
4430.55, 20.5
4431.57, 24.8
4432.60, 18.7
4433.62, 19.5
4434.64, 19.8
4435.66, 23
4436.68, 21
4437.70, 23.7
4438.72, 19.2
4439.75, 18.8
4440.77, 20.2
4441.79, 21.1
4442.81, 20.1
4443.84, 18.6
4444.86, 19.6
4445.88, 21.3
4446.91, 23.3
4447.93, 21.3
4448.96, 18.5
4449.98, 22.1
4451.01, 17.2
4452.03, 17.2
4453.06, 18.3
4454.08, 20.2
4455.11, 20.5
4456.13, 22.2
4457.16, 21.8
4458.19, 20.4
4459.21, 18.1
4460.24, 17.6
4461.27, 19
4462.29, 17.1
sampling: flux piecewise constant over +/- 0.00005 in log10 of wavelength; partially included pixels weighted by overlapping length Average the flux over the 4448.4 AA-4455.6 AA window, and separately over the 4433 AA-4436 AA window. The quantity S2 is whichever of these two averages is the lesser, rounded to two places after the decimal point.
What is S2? 19.14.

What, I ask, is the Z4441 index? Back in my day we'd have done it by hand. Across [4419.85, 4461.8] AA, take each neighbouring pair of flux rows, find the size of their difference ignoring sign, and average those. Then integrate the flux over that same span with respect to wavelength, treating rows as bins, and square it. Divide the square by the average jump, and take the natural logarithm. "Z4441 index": 12.8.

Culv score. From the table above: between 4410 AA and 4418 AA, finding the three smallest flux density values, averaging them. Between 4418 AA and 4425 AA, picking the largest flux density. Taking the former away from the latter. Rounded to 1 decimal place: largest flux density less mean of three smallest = 8.0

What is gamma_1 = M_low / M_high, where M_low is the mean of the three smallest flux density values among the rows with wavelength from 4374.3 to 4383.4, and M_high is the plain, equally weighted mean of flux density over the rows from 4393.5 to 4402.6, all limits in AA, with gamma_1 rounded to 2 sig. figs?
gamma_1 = 0.91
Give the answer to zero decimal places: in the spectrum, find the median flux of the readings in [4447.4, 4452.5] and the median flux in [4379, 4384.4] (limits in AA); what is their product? 333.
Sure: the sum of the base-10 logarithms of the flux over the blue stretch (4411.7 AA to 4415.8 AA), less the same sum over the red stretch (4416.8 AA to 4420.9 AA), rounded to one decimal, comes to 0.0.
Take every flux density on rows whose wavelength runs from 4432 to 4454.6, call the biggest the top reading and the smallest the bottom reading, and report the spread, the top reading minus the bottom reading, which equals 6.5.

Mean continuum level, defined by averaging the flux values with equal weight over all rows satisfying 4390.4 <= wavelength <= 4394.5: 17.6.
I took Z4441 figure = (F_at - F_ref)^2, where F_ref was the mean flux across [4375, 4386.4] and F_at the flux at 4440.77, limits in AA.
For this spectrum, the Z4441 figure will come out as 6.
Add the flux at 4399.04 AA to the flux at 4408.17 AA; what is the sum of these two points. 36.3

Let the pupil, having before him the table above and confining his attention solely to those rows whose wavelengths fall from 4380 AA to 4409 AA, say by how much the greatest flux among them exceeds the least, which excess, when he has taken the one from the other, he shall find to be 10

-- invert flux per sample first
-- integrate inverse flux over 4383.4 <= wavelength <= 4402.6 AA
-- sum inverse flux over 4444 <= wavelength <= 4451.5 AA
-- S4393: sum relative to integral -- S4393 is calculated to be 0.32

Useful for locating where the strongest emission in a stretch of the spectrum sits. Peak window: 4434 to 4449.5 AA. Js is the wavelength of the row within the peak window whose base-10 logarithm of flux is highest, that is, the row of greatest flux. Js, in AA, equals 4437.70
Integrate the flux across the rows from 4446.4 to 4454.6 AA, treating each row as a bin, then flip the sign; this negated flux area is -162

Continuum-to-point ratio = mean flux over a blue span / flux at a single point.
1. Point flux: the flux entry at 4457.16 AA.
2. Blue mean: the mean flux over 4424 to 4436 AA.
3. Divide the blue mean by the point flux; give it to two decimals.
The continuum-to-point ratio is 0.97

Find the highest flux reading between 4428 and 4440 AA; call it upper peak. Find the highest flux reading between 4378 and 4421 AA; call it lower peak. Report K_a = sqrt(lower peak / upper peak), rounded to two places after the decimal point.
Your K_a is 0.99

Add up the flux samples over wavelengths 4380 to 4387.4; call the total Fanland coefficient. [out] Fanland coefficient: 118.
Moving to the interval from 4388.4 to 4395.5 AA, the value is 134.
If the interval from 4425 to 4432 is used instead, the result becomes 153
